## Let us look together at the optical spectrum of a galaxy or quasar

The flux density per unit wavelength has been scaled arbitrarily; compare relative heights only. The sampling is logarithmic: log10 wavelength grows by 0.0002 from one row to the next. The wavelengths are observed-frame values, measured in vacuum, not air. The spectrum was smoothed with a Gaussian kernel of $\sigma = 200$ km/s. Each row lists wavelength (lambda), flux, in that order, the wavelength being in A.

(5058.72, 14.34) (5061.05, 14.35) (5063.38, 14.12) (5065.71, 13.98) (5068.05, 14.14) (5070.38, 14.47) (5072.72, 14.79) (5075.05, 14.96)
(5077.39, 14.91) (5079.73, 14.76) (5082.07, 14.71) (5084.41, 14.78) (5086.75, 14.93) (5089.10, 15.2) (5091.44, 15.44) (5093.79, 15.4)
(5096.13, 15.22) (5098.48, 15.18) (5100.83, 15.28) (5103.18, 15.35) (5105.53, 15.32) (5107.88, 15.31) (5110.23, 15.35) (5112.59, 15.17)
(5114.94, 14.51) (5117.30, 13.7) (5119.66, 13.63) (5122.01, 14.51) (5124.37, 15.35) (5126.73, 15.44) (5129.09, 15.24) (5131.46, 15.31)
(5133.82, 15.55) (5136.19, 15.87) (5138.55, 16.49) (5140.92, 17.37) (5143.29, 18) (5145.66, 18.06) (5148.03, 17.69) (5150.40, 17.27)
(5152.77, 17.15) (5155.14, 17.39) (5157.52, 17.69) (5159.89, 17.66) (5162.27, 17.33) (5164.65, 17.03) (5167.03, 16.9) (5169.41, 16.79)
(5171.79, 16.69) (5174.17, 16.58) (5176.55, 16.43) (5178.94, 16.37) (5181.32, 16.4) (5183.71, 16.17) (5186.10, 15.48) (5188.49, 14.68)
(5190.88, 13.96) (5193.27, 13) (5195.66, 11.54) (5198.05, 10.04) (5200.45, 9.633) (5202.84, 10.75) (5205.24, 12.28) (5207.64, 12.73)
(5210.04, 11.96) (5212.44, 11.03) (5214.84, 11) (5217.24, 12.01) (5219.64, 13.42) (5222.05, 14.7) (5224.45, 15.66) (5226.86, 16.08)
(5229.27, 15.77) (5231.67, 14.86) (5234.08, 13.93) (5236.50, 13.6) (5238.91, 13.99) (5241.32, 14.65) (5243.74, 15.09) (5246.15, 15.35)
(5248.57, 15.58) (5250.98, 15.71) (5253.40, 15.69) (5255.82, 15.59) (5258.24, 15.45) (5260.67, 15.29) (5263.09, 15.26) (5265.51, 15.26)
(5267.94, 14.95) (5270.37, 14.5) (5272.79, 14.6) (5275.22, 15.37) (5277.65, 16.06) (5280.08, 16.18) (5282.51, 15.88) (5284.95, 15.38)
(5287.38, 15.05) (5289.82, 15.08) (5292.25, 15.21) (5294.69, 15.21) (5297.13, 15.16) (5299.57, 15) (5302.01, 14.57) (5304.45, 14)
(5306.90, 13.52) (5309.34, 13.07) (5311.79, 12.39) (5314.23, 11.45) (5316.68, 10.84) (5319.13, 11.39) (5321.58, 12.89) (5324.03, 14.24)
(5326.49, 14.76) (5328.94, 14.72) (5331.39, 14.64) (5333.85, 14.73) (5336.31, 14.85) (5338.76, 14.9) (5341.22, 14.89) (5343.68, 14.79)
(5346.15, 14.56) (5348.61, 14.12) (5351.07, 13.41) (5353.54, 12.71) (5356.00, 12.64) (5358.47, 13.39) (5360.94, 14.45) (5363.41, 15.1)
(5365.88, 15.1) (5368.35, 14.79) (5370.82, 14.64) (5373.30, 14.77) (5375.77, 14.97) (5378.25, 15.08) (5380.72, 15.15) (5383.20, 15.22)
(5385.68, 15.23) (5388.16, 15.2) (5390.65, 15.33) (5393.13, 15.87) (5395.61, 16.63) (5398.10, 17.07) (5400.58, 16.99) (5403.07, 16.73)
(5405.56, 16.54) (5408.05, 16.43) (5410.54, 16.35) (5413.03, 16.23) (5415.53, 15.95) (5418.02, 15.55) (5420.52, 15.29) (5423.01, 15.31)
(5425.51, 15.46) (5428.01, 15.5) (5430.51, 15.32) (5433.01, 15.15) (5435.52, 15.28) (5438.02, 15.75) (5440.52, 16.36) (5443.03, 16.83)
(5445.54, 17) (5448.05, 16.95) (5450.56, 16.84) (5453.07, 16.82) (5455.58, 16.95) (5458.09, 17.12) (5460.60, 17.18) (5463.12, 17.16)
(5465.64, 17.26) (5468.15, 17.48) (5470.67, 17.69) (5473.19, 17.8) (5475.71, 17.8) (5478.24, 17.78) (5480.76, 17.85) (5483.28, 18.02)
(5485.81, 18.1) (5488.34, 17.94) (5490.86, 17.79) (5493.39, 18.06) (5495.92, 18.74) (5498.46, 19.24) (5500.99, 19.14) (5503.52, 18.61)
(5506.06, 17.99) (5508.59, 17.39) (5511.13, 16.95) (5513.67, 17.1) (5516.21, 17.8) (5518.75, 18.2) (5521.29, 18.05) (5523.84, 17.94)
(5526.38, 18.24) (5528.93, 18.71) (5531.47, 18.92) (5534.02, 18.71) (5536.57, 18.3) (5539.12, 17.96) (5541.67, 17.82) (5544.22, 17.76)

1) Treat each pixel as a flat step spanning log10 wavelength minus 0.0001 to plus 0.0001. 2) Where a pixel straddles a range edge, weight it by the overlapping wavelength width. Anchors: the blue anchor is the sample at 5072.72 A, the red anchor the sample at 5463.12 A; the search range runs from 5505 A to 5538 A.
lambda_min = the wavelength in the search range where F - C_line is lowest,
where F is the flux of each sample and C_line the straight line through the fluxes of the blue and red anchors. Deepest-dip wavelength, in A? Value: 5511.13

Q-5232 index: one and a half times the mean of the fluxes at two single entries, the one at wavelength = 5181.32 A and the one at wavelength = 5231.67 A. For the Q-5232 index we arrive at 23.4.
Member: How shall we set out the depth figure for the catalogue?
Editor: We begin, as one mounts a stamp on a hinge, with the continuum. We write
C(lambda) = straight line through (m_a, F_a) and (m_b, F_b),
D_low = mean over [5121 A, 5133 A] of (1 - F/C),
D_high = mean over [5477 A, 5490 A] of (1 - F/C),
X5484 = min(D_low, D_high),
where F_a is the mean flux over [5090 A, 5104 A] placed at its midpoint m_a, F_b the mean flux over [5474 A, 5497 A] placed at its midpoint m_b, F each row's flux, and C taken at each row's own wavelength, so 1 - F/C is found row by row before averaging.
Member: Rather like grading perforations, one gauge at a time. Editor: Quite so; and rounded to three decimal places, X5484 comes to 0.003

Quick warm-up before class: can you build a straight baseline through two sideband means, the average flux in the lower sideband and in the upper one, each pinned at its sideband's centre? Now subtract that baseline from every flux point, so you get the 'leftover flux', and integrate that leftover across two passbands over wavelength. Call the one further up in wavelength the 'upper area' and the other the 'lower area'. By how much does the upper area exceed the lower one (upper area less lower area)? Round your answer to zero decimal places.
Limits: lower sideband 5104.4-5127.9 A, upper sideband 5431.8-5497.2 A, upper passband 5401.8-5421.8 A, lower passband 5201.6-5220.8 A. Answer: 54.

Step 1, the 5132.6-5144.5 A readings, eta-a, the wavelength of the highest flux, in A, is 5143.29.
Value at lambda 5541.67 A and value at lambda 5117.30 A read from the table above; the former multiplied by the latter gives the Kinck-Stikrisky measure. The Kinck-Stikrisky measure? 244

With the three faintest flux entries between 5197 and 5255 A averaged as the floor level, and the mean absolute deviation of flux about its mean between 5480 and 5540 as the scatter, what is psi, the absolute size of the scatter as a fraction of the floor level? 0.043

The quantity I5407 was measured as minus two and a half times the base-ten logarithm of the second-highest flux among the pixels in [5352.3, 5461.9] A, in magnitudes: -3.08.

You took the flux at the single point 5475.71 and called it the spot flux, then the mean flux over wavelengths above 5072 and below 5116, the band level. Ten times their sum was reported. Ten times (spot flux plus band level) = 329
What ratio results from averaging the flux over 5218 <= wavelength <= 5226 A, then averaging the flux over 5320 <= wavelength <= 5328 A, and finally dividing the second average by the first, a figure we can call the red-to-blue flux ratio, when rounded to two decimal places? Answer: 0.96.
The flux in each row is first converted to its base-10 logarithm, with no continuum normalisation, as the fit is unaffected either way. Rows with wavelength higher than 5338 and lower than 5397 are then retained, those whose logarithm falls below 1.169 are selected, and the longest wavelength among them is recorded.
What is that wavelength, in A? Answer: 5370.82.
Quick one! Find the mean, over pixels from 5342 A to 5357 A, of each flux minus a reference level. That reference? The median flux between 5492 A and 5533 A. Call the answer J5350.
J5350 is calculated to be -4.4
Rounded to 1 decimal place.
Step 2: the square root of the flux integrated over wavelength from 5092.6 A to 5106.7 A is 14.7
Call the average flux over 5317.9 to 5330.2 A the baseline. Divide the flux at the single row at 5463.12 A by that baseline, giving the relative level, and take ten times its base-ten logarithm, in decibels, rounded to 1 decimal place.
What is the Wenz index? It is 1.0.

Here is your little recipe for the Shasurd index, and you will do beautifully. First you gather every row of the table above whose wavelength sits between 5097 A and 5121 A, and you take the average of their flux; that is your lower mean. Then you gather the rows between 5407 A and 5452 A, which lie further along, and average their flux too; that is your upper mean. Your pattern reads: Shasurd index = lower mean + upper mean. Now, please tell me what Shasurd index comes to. 30.9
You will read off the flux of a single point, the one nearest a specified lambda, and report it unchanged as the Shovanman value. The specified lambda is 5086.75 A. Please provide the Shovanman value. 14.93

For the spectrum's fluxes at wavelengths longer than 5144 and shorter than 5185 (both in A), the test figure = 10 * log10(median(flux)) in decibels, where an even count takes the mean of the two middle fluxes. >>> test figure 12.3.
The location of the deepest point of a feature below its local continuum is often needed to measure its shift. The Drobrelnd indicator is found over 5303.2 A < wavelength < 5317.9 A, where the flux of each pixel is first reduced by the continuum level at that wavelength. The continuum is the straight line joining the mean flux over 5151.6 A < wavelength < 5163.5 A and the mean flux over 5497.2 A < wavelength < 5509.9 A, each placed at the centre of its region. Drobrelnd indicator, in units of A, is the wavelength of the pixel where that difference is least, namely 5316.68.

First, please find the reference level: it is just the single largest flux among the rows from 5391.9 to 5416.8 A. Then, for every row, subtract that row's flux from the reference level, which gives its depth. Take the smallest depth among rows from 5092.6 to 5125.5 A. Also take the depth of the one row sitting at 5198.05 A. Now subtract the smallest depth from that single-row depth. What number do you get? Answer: 5.4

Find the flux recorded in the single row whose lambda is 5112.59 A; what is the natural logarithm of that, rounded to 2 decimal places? 2.72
